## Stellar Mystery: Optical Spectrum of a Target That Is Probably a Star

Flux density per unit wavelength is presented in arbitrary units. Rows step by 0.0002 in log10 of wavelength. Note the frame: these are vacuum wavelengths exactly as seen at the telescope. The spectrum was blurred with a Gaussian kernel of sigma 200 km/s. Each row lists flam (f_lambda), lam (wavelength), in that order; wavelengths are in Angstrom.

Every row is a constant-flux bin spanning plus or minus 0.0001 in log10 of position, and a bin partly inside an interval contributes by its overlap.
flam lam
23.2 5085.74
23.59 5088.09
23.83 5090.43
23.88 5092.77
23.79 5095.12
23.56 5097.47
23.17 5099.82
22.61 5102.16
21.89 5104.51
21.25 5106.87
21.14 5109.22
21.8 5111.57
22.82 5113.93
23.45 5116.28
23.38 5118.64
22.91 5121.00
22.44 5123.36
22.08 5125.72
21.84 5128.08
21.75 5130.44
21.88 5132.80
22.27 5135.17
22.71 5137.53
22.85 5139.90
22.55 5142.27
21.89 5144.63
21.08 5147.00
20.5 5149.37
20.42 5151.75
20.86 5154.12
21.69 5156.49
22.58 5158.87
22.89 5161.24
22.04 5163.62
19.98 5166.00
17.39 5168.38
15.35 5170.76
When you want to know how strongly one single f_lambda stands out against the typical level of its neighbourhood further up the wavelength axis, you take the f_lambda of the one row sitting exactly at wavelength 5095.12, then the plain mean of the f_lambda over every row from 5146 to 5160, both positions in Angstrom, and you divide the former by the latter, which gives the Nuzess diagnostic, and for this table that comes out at 1.12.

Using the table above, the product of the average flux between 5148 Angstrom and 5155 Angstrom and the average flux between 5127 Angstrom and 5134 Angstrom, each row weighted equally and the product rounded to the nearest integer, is 449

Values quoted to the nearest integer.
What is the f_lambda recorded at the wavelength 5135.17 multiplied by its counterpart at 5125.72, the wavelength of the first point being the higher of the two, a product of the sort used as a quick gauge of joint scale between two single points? 492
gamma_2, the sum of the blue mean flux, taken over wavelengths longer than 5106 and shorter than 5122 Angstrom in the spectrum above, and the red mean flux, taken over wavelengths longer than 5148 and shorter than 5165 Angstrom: 44.0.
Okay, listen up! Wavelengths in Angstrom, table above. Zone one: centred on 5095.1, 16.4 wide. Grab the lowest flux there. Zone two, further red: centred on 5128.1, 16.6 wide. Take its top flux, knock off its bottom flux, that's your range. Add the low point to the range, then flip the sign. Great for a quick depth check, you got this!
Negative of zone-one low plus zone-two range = -23.8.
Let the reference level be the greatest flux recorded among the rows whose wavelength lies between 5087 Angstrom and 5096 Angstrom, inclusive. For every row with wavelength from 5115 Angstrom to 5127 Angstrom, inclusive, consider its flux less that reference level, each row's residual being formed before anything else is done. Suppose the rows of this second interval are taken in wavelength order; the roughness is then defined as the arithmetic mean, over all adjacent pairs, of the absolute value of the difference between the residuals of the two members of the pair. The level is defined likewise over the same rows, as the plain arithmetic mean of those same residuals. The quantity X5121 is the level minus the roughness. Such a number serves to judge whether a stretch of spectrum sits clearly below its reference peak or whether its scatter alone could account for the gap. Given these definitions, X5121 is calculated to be -1.4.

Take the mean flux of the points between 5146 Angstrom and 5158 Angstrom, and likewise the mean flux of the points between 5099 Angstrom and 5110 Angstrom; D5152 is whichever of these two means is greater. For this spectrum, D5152 22.0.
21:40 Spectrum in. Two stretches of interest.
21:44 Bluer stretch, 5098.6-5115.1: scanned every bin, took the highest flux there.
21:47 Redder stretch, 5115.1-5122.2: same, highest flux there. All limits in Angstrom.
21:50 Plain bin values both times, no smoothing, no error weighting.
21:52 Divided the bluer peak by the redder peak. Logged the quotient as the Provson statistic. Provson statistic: 0.99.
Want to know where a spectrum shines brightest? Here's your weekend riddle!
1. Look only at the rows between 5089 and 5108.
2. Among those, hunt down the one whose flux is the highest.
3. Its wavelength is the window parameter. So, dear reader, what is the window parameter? 5092.77 Angstrom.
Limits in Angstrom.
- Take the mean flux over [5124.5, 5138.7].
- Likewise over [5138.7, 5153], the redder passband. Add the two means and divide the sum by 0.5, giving 87.3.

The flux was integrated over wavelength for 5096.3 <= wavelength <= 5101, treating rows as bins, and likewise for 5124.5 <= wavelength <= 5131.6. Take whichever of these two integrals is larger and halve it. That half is 78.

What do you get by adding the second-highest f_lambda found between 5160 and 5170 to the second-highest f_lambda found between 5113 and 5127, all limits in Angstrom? 45.4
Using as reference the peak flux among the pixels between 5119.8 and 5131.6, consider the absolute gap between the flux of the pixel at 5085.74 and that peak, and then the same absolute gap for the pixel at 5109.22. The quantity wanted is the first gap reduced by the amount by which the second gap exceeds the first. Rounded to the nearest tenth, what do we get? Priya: -1.2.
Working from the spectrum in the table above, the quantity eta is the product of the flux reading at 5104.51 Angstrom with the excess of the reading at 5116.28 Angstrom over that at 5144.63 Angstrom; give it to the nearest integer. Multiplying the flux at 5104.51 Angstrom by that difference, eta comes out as 34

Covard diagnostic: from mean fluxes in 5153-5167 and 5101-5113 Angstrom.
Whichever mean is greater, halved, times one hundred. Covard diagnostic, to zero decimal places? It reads 1087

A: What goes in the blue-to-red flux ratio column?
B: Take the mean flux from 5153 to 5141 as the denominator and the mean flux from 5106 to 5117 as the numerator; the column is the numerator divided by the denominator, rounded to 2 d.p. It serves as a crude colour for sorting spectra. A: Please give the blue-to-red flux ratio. 1.04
